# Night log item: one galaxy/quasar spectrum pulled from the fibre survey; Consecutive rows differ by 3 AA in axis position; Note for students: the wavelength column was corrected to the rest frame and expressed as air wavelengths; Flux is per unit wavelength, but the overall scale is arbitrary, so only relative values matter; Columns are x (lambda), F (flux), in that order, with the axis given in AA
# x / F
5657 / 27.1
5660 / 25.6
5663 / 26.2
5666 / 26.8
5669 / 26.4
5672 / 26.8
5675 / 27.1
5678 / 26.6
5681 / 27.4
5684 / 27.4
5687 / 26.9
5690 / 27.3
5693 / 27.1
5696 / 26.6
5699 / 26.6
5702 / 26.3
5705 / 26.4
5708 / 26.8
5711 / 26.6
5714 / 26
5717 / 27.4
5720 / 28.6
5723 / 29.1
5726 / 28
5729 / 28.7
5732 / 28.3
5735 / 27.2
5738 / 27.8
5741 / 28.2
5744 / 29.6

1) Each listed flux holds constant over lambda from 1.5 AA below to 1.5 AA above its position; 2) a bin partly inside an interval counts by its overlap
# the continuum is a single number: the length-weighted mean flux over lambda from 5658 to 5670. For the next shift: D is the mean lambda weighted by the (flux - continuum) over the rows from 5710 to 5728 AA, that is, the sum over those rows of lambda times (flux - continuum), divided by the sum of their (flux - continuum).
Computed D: 5721.8 AA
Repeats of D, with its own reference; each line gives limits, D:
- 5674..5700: 5685.8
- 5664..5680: 5672.4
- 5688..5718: 5701.4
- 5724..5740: 5731.3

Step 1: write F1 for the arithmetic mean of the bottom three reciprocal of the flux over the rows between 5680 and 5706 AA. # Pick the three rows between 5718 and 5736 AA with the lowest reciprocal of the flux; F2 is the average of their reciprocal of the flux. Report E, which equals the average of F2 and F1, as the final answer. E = 0.0356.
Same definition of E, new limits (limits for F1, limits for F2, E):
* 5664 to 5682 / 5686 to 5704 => 0.0369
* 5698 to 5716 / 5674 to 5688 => 0.0371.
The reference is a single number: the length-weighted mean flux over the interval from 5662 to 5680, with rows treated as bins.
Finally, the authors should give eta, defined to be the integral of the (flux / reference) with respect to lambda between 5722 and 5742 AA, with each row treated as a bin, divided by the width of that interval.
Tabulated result 1.06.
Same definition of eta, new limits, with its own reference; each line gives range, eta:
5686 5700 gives 1.01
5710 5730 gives 1.04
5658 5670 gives 0.98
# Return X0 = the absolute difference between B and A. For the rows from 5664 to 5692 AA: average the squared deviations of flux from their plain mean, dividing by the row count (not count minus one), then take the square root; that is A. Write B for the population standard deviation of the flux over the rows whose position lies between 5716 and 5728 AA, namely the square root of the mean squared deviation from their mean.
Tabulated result 0.3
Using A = 0.34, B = 0.64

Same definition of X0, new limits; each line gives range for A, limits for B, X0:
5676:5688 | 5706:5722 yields 0.5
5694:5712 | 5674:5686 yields 0.2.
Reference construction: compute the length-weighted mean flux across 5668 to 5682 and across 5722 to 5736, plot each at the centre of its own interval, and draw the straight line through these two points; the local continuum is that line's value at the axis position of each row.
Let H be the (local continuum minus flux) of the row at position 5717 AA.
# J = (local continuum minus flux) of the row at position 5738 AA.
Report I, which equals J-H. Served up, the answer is 0.1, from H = 0.6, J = 0.7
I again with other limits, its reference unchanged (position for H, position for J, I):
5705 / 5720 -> -1.8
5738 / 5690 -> -0.8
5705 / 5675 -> -1.5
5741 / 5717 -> 0.2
